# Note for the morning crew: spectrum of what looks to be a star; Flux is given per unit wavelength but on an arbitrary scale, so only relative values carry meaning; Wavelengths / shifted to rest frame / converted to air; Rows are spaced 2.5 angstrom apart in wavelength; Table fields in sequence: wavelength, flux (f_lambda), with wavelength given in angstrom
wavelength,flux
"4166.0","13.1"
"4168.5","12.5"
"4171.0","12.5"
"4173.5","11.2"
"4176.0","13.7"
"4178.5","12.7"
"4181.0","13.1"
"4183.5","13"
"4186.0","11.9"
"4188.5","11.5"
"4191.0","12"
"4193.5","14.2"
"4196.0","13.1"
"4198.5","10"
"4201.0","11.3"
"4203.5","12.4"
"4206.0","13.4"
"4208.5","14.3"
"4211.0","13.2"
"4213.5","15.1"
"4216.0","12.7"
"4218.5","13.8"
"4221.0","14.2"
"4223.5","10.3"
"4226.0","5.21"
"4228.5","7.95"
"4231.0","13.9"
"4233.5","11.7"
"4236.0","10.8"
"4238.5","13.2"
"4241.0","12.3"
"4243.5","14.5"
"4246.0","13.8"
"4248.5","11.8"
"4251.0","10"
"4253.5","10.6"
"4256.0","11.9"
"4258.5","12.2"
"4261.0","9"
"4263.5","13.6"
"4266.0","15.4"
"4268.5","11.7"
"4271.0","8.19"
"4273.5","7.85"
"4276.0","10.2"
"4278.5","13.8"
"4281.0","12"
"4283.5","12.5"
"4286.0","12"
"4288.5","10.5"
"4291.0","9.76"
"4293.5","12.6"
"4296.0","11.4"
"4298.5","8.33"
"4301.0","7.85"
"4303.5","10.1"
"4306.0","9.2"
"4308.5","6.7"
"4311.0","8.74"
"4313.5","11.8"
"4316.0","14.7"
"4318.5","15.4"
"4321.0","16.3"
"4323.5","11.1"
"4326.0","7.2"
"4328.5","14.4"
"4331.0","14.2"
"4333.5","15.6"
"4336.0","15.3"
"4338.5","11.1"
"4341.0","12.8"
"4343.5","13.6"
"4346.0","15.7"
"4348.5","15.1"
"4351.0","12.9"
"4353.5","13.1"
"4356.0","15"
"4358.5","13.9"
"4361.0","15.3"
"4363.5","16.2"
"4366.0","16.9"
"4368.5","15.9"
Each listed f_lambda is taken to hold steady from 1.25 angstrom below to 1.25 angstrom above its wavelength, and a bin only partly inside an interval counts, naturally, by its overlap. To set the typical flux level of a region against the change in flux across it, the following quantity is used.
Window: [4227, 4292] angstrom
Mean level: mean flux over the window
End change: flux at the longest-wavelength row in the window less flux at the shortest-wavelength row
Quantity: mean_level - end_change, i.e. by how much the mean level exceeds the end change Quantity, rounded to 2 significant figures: 9.8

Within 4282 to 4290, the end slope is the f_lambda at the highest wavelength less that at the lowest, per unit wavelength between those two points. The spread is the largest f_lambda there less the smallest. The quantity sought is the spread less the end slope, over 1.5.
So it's 1.6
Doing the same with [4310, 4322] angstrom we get 4.5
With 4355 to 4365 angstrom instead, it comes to 1.4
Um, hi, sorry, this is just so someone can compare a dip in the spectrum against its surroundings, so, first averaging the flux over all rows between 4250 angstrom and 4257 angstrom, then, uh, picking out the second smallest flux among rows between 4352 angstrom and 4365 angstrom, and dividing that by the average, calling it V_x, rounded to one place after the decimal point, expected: 1.3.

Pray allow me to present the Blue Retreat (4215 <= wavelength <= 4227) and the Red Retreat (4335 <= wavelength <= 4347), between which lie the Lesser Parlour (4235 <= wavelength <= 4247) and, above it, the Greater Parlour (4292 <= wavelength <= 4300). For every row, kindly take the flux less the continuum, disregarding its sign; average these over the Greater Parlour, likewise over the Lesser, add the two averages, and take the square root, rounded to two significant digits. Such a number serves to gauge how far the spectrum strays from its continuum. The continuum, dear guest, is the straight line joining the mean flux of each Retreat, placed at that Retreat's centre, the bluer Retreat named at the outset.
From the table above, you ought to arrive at 1.9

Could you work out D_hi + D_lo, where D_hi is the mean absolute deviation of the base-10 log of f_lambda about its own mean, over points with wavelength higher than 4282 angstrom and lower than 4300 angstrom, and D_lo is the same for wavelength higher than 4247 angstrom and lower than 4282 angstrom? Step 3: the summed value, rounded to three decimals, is 0.120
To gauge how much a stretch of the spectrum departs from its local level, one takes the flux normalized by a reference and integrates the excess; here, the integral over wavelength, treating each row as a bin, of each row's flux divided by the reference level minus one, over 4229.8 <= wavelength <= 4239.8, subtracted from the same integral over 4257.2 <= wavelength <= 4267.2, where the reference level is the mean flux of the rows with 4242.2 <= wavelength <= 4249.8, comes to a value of 0.1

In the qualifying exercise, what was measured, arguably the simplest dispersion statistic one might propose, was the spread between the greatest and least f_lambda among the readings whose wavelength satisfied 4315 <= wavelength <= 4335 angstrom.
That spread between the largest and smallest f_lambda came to 9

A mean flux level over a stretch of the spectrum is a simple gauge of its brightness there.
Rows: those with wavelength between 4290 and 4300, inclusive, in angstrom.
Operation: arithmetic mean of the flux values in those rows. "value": 10.5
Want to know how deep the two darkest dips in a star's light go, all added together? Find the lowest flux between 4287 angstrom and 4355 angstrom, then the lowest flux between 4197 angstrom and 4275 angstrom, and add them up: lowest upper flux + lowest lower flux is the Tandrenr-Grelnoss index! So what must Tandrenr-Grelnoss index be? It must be 11.9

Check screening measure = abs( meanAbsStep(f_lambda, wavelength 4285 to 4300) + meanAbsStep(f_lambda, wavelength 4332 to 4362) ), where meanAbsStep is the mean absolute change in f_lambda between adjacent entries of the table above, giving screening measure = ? 3.4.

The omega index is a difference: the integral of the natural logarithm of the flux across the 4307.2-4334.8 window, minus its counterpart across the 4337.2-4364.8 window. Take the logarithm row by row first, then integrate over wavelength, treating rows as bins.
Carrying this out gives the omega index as -5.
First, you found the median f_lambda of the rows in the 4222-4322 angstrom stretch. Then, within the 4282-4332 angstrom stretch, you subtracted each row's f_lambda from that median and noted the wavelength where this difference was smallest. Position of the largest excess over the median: 4321.0 angstrom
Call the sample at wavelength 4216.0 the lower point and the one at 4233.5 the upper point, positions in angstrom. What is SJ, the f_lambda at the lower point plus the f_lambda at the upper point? 24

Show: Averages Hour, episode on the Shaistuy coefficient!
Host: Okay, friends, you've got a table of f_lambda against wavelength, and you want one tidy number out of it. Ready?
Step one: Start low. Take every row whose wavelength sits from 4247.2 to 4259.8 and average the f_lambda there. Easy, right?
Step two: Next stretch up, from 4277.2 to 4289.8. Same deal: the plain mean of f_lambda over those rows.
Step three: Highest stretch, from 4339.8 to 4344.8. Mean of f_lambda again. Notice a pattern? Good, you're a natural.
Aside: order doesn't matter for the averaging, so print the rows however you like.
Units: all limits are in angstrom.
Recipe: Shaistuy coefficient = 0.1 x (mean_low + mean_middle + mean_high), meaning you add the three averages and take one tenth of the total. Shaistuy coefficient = 3.67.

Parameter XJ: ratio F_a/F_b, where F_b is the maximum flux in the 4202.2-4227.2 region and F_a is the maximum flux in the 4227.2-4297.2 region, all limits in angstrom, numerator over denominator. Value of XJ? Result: 1.02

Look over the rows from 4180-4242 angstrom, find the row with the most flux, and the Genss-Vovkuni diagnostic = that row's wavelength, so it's 4213.5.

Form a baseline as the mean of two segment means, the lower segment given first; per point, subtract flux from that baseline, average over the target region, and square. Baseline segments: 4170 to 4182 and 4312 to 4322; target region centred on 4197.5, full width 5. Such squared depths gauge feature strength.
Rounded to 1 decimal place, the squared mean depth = 4.2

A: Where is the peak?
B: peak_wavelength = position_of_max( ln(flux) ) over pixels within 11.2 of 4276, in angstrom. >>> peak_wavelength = 4266.0 angstrom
